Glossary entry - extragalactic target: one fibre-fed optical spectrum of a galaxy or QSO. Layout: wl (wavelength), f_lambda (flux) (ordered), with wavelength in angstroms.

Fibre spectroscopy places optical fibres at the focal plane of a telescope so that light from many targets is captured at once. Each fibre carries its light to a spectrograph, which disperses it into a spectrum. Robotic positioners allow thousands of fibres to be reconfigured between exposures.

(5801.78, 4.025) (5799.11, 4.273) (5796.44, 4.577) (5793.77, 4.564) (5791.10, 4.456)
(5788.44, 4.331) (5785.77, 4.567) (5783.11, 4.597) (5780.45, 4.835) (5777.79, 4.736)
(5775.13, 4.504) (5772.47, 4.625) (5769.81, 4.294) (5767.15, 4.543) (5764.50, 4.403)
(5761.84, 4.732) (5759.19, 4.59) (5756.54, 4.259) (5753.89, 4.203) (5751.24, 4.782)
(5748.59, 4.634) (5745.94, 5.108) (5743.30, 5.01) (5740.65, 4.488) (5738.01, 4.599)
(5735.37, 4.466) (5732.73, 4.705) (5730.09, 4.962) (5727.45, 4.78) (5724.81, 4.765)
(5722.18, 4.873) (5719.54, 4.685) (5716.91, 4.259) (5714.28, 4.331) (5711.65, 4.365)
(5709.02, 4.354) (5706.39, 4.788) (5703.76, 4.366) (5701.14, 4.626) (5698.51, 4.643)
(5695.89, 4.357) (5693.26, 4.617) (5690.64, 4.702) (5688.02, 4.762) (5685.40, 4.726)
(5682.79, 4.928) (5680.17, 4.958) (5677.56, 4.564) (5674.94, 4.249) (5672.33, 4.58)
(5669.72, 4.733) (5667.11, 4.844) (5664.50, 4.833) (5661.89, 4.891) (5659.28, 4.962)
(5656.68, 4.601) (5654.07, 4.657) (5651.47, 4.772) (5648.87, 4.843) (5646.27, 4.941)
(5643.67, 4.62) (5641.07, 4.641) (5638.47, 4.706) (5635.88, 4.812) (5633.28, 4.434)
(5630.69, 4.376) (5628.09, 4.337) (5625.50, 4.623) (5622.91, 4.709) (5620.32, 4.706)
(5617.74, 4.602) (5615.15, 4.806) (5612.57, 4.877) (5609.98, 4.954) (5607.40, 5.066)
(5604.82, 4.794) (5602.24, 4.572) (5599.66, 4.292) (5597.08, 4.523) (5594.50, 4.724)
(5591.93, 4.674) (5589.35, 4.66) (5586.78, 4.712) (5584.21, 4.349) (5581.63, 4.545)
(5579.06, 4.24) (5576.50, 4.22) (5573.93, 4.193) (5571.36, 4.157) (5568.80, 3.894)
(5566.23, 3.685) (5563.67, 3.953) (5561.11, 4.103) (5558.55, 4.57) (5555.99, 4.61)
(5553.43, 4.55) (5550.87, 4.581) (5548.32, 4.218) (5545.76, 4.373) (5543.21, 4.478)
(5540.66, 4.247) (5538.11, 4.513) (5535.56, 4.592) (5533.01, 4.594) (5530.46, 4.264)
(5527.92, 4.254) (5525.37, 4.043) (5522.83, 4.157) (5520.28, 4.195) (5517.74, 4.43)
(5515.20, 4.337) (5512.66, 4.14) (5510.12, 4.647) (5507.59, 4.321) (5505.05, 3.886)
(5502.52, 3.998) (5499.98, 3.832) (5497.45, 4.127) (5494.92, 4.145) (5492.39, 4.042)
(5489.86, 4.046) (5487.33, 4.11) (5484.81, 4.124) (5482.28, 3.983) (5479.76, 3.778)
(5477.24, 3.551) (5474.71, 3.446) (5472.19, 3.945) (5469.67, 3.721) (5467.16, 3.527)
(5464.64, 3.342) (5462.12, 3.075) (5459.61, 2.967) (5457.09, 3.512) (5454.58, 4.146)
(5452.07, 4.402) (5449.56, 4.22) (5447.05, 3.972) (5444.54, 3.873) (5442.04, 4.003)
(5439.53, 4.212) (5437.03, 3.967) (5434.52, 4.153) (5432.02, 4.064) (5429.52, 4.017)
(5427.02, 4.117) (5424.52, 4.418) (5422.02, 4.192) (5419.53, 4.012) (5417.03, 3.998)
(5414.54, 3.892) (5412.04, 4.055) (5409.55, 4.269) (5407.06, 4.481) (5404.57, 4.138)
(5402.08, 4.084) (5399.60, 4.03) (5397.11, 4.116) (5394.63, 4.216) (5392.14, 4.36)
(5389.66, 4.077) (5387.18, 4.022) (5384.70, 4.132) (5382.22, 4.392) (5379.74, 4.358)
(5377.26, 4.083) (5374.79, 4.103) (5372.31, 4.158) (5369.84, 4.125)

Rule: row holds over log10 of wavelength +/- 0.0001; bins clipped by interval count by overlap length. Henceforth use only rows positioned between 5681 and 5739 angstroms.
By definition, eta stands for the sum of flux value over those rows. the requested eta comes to 102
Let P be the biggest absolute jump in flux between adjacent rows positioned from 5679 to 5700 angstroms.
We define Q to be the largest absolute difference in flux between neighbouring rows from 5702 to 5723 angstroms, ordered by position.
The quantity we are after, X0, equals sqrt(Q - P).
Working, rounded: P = 0.286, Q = 0.43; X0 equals 0.38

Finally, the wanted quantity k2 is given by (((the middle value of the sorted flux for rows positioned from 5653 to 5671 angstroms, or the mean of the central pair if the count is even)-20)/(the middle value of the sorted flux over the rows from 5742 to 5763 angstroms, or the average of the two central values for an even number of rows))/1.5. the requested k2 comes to -2.16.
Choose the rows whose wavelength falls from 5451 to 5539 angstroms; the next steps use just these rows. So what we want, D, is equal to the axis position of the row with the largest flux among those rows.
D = 5510.12 angstroms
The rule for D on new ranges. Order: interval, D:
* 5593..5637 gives 5607.40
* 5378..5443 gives 5407.06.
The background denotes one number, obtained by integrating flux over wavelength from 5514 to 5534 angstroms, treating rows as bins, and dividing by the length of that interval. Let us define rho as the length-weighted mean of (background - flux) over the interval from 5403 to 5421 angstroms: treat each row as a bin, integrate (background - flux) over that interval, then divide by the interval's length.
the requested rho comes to 0.16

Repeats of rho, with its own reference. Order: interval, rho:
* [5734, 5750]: -0.44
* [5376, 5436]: 0.13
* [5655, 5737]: -0.37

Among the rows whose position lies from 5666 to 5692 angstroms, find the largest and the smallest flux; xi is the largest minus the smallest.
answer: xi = 0.71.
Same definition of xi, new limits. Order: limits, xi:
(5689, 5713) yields 0.43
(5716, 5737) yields 0.70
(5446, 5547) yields 1.68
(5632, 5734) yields 0.71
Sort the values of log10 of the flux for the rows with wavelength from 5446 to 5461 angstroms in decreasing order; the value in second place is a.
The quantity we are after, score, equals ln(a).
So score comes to -0.470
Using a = 0.63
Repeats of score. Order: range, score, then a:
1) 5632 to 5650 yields -0.378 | 0.69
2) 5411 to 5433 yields -0.474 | 0.62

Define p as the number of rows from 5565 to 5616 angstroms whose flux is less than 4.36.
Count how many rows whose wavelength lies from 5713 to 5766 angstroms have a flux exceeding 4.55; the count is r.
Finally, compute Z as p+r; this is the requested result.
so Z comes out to 21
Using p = 8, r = 13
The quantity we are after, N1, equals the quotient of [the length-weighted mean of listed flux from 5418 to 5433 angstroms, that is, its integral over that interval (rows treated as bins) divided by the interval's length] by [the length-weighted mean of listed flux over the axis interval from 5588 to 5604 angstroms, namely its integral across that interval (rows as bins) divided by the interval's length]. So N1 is 0.90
